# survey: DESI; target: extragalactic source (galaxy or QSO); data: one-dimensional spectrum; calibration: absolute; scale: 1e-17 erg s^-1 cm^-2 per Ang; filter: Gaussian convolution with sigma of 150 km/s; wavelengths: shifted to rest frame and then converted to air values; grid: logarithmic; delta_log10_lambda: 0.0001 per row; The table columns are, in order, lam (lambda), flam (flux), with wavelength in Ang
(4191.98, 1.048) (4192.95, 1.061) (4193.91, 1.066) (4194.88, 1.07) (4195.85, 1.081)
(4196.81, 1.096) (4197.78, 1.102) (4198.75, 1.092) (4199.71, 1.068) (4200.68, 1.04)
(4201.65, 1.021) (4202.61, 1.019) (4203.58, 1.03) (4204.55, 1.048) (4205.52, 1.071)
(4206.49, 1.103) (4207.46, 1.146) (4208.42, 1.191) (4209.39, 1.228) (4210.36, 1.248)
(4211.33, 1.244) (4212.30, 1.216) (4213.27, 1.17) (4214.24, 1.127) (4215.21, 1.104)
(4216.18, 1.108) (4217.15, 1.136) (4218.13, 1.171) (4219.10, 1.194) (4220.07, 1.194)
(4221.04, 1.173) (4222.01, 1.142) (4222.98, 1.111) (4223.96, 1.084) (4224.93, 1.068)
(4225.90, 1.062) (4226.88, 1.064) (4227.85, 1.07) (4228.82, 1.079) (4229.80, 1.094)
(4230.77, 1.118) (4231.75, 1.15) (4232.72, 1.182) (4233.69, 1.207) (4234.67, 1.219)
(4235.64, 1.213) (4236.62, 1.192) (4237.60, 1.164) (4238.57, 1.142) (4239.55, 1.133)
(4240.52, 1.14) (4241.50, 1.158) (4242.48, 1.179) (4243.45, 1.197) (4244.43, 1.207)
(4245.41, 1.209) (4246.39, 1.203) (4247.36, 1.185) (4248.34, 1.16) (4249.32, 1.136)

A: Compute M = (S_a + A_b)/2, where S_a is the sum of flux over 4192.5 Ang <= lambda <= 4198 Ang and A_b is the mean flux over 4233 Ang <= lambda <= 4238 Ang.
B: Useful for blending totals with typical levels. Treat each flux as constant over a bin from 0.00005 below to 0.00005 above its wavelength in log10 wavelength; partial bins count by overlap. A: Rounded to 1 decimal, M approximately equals 3.8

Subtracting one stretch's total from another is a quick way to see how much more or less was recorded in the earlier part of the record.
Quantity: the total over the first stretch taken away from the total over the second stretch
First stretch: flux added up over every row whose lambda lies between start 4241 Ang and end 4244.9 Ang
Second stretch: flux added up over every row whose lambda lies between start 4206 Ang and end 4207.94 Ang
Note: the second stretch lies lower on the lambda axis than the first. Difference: -2.5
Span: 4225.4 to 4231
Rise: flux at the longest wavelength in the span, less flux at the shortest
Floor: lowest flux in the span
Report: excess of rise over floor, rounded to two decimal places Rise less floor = -1.01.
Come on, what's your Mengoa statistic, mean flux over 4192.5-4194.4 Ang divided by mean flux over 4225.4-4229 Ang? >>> 1.00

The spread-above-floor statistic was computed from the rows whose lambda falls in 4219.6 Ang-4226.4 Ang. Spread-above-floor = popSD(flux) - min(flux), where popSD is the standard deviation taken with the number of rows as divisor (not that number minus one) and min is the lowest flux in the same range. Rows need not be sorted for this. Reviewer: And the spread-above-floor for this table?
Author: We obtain -1.01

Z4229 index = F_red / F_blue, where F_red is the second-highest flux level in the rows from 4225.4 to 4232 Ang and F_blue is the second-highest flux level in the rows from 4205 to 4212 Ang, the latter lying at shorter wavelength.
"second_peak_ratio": 0.90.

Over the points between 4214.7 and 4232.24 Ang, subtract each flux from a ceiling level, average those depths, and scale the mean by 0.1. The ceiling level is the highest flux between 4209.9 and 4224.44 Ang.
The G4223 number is 0.013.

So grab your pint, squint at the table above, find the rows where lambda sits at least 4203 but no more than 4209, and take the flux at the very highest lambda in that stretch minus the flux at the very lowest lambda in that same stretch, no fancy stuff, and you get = 0.16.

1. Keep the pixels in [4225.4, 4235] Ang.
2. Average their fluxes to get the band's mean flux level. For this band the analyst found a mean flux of 1.12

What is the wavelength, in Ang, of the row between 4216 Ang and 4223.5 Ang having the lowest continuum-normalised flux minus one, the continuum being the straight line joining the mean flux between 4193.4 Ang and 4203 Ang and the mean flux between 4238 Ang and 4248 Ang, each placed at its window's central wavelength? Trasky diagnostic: 4222.98 Ang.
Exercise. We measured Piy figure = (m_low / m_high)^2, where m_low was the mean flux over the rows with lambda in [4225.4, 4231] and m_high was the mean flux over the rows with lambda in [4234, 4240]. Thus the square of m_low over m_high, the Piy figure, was 0.84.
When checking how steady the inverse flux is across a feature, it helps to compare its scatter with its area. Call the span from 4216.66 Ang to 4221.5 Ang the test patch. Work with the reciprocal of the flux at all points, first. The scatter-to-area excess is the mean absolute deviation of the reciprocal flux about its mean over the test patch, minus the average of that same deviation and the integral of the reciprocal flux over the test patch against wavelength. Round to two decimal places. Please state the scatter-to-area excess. -2.06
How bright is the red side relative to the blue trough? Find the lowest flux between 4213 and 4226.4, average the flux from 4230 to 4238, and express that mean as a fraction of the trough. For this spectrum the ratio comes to 1.11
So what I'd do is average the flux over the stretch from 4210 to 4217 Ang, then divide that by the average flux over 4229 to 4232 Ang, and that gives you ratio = 1.05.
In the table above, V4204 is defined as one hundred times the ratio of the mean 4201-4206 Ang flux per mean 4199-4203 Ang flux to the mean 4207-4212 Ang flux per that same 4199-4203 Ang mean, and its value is 86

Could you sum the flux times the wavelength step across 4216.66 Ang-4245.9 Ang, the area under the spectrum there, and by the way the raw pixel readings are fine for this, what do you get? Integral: 34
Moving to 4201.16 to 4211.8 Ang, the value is 12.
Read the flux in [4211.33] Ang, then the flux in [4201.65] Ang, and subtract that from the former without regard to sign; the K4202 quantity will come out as 0.22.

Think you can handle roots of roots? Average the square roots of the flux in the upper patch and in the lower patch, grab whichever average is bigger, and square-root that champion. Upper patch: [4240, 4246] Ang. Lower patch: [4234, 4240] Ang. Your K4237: 1.04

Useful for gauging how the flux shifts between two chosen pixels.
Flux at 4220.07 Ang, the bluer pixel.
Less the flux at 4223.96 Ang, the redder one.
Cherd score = 0.11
